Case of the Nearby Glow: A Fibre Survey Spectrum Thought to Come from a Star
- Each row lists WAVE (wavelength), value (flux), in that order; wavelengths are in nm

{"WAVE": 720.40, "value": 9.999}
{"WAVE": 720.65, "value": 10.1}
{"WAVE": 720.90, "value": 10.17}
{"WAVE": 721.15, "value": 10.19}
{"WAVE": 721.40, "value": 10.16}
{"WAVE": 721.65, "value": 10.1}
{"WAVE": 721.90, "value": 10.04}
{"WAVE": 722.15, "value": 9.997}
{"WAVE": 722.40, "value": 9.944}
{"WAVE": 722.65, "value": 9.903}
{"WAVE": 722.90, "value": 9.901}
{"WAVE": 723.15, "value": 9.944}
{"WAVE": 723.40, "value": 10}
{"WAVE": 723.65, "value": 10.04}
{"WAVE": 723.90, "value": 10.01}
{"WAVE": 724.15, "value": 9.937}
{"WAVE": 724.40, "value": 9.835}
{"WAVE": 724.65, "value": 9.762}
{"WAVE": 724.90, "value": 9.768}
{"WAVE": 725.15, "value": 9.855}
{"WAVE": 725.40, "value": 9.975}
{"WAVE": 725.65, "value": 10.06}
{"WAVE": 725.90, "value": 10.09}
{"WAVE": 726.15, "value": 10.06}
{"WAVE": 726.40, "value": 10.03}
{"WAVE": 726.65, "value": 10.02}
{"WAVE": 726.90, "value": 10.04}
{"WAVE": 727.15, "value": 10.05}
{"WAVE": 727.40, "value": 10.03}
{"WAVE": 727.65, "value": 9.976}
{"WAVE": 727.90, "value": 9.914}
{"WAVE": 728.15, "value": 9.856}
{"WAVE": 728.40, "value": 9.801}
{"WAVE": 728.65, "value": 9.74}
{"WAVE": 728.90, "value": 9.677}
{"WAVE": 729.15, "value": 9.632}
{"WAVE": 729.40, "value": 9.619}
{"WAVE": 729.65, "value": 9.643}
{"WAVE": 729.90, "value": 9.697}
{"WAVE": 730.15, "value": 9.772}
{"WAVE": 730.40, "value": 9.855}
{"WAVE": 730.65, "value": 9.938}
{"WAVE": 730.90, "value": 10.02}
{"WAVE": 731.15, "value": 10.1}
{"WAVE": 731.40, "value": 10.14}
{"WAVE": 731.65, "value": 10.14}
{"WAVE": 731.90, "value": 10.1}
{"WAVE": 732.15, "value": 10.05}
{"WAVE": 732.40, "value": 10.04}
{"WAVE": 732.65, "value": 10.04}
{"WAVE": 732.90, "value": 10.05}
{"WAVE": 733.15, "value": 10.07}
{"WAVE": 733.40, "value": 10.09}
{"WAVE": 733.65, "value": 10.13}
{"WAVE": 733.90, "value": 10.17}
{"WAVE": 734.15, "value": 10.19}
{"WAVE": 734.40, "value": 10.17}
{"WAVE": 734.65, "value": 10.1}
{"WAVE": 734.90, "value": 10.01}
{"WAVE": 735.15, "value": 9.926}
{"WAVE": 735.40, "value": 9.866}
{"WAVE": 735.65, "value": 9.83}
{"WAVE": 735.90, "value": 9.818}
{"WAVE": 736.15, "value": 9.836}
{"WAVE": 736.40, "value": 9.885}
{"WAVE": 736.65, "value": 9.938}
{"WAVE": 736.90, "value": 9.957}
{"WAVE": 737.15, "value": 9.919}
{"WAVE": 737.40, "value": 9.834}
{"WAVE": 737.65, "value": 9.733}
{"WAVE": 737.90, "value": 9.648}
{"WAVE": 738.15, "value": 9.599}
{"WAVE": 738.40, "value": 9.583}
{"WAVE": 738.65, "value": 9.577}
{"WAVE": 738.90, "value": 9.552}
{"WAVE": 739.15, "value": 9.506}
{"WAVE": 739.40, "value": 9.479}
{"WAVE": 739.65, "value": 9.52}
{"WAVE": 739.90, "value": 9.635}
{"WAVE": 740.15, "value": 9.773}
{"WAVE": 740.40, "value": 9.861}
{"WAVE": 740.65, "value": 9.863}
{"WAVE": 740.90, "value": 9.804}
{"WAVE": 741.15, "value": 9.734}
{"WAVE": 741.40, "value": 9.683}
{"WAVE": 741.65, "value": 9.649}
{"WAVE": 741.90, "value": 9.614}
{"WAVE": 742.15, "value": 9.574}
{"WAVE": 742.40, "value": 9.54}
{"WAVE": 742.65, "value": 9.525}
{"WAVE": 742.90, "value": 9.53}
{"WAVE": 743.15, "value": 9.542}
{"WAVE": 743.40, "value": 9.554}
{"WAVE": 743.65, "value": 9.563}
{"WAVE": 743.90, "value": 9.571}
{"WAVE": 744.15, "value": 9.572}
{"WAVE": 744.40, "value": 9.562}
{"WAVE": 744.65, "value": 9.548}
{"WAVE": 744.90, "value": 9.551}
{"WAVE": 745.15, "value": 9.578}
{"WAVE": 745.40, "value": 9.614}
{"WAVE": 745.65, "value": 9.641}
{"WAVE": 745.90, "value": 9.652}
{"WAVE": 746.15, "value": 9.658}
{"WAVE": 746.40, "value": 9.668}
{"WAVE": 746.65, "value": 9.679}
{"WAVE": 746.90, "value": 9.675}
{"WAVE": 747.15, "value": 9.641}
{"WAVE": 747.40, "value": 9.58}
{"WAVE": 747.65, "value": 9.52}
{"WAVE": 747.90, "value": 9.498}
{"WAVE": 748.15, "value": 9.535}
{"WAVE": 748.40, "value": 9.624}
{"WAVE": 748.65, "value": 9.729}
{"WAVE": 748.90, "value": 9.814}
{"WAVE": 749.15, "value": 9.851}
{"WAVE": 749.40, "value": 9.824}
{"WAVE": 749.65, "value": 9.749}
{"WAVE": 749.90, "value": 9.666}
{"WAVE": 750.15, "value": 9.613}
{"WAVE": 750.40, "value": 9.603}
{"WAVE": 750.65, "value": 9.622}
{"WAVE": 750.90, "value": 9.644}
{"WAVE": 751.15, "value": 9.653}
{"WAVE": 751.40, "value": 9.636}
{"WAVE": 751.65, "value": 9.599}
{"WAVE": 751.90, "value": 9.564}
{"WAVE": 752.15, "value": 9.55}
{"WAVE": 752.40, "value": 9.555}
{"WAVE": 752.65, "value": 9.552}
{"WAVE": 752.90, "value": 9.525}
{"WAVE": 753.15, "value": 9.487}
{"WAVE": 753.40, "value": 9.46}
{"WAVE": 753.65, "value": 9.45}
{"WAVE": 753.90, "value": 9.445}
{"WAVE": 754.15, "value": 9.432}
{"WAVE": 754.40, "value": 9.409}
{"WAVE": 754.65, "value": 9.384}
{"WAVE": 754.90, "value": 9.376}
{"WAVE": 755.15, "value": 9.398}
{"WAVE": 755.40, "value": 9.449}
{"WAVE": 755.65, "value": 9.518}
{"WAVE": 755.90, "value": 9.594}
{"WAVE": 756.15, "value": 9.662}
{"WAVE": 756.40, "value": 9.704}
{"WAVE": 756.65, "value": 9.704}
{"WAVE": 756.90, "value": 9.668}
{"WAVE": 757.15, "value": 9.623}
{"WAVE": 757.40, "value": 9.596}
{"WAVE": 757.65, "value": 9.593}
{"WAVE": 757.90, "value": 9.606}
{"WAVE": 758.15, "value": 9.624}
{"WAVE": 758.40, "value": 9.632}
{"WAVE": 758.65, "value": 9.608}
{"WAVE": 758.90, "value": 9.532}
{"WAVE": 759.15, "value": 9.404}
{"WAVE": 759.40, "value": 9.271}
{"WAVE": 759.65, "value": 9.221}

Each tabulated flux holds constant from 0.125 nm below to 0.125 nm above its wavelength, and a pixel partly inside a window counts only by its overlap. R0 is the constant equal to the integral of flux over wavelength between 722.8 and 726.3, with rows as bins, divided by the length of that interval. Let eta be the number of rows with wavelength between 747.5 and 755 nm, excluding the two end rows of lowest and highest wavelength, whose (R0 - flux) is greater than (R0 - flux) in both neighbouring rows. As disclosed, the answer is 3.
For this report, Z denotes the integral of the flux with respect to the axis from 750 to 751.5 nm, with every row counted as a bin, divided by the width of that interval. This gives 9.6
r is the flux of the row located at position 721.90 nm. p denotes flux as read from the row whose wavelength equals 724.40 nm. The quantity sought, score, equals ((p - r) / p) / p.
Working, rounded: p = 9.835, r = 10.04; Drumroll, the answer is -0.0021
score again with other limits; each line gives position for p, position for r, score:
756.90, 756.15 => 0.0001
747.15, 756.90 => -0.0003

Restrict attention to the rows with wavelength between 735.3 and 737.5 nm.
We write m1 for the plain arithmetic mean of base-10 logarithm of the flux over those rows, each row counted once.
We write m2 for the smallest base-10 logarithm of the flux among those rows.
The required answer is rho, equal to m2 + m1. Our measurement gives 1.99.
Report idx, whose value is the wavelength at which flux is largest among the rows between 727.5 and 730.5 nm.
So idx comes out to 727.65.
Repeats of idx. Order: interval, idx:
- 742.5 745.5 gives 745.40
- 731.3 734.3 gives 734.15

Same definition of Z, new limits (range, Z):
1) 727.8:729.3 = 9.8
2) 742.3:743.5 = 9.5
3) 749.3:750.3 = 9.7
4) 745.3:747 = 9.7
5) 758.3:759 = 9.6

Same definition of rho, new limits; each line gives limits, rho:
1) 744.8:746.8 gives 1.96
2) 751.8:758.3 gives 1.95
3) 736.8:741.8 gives 1.96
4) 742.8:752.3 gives 1.96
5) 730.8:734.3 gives 2.00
